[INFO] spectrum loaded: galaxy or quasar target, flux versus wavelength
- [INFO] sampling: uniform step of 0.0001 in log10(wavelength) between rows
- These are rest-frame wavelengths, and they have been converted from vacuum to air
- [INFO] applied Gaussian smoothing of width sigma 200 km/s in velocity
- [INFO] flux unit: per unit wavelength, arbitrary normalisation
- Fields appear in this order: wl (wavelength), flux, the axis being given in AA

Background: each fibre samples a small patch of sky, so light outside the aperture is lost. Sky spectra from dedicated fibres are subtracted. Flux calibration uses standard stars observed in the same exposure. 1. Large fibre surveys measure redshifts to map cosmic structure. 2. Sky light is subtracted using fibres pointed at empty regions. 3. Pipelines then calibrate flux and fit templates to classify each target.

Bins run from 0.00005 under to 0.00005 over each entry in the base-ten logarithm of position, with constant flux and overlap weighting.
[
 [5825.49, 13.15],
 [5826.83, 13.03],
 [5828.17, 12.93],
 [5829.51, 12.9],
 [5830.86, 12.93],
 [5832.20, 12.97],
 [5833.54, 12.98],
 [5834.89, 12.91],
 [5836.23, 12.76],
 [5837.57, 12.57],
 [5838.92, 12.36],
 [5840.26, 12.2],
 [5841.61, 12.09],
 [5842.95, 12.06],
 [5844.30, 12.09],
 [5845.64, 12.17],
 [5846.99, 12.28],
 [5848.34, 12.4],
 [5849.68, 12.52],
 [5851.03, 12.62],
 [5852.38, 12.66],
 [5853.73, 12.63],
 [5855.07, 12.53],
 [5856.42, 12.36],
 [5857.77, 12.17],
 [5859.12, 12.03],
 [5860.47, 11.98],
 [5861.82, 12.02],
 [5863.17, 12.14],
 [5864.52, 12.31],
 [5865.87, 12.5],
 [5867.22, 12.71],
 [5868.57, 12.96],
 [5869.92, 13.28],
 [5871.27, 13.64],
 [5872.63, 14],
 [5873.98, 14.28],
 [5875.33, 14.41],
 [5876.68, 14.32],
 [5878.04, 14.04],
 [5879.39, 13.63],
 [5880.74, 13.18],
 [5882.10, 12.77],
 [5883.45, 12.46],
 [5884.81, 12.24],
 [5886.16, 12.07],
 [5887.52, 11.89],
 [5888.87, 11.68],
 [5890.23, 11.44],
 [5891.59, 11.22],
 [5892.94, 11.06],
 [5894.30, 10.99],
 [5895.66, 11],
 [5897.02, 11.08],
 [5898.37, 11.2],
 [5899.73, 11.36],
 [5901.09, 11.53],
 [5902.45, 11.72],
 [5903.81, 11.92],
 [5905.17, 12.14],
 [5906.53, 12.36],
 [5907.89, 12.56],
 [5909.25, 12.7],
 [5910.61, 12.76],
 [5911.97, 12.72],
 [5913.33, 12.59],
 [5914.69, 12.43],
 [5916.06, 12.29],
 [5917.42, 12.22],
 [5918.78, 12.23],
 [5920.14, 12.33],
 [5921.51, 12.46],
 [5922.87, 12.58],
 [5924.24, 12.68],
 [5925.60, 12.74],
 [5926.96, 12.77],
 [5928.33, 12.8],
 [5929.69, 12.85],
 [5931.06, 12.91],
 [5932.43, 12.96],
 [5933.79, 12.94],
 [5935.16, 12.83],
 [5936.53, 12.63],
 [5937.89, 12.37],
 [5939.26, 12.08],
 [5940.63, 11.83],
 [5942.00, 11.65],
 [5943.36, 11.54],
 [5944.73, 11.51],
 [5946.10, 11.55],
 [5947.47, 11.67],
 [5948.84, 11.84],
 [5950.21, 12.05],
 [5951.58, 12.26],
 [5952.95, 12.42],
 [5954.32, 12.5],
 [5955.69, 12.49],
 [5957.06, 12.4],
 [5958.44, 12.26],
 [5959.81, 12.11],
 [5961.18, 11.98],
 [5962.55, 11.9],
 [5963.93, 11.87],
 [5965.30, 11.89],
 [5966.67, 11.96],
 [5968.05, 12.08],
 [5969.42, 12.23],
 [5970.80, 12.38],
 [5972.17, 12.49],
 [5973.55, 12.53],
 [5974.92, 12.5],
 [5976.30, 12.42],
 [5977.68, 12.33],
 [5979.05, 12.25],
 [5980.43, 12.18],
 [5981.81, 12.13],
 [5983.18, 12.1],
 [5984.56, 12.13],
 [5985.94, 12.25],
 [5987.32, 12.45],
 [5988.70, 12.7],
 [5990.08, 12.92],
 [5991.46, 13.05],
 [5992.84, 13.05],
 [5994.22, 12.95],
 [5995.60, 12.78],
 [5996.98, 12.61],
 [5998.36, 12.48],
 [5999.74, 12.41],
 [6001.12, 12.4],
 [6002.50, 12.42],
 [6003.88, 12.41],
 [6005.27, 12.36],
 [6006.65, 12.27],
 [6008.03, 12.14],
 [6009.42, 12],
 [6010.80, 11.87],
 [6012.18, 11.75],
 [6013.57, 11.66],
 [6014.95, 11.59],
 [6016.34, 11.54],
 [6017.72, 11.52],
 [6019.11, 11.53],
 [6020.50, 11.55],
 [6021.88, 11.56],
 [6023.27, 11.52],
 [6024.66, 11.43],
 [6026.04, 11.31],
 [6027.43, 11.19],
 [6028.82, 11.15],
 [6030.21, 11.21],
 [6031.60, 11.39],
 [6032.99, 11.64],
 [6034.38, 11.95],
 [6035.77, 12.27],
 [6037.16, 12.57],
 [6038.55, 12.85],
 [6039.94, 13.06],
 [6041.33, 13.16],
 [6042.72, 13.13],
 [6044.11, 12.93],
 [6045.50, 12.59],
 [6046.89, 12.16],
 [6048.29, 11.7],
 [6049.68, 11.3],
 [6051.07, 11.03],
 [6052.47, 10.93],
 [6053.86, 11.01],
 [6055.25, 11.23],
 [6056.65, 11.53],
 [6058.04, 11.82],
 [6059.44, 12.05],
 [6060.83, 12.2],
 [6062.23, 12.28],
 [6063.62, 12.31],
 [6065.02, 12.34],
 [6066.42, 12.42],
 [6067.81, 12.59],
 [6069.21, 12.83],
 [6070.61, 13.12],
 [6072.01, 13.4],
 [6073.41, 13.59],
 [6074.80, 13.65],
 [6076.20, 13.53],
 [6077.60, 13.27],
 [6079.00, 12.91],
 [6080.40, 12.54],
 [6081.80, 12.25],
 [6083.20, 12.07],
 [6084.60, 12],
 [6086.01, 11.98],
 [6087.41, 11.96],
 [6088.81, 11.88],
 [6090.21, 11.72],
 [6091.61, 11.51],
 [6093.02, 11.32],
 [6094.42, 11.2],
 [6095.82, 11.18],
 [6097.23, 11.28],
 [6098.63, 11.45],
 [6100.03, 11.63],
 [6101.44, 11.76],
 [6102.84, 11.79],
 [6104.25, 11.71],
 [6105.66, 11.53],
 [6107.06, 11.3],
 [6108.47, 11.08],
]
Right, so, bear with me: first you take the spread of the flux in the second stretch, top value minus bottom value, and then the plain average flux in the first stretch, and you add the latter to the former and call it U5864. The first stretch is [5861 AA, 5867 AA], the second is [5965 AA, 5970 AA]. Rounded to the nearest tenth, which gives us 12.6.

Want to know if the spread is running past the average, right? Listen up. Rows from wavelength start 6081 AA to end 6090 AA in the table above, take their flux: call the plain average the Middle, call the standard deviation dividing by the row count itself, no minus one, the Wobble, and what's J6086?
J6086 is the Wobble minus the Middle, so -11.9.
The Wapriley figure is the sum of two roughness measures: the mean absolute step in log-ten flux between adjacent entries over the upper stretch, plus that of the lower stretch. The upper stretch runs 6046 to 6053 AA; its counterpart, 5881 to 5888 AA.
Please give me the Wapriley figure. 0.0193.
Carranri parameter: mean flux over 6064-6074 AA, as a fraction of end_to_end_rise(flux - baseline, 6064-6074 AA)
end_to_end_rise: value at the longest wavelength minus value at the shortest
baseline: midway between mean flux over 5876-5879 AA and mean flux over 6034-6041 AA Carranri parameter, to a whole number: 10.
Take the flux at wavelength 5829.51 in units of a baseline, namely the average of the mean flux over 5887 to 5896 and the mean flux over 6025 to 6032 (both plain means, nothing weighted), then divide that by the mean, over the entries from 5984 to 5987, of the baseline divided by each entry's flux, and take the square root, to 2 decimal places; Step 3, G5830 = 1.11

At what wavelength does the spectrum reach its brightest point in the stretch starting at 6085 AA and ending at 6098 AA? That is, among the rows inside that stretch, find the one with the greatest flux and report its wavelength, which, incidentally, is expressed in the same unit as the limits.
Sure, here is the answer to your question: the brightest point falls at 6086.01 AA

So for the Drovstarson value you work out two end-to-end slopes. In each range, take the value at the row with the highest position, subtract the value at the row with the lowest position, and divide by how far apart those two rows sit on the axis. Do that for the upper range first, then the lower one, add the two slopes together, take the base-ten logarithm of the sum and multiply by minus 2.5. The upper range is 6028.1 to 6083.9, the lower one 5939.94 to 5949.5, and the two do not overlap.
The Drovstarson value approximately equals 4.4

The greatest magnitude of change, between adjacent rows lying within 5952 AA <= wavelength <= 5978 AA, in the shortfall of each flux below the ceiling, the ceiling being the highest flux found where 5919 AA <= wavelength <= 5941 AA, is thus 0.15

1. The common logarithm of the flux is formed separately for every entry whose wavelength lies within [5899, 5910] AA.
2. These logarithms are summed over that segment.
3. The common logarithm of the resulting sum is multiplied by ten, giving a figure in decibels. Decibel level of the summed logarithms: 9.366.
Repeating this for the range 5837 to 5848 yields 9.394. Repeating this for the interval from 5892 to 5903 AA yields 9.246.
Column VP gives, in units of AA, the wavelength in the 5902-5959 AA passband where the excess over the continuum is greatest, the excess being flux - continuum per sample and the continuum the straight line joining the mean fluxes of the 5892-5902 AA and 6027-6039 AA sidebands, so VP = 5932.43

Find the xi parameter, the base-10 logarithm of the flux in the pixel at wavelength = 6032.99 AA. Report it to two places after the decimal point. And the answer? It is 1.07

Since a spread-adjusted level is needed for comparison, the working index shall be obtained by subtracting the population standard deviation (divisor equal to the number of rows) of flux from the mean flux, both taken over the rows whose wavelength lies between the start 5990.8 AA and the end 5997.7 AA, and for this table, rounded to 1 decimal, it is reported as 12.7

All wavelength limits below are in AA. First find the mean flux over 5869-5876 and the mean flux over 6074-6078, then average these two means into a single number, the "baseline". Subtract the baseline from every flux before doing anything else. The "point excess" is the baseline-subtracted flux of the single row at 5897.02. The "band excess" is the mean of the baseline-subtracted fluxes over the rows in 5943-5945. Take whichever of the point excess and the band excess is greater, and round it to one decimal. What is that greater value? -2.2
